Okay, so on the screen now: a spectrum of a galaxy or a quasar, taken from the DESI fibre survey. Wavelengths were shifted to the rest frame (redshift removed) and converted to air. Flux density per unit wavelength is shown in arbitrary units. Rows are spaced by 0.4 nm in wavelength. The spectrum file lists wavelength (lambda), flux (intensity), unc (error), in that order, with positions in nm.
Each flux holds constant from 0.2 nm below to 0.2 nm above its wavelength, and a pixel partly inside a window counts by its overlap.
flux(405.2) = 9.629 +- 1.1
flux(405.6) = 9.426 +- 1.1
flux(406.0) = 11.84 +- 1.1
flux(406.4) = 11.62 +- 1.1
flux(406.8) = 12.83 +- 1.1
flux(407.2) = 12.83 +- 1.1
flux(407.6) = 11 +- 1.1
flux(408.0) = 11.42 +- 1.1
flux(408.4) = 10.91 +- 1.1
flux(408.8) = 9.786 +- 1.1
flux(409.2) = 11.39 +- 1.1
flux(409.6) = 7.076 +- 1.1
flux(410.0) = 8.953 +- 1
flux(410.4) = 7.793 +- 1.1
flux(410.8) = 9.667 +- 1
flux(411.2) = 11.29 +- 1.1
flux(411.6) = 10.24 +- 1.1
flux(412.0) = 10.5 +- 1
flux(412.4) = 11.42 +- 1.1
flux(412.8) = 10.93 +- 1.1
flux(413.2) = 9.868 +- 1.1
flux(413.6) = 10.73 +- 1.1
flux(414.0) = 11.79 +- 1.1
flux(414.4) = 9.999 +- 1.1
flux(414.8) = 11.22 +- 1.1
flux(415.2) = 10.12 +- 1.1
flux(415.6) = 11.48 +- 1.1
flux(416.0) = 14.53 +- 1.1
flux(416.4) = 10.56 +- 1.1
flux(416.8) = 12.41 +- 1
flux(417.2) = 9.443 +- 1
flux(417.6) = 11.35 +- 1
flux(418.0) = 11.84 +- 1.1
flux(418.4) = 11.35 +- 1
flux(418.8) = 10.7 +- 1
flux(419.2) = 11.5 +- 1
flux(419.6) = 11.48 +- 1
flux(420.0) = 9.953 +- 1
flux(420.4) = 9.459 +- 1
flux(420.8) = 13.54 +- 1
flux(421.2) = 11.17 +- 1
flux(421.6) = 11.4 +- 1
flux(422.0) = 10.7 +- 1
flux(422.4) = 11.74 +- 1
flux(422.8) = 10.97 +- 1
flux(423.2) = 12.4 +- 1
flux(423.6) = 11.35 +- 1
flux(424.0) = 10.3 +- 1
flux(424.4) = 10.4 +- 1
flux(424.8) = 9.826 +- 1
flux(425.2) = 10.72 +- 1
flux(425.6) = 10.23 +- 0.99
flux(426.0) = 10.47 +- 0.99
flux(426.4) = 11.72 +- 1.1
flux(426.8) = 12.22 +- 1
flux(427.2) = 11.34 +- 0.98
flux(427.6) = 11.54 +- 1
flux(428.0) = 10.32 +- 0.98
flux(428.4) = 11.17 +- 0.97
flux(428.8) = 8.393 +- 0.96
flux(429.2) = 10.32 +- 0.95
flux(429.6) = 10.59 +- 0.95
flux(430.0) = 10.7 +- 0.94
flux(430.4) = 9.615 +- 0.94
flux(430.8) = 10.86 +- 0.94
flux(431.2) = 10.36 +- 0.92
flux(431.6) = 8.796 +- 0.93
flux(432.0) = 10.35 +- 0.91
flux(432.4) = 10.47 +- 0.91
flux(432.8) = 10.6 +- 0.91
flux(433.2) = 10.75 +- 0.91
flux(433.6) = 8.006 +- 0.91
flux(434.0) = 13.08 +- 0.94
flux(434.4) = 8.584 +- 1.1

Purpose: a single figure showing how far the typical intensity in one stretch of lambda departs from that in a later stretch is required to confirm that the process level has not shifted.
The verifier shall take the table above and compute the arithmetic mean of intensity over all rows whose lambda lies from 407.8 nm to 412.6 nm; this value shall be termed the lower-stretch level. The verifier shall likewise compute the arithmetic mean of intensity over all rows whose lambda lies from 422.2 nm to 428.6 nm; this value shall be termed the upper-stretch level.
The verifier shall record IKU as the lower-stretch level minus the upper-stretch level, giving -1.0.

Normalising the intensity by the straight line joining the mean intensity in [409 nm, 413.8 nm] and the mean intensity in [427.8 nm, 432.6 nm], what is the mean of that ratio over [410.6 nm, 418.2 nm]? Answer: 1.10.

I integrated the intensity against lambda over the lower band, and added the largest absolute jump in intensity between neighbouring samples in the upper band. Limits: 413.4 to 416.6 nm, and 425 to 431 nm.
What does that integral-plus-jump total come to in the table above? 39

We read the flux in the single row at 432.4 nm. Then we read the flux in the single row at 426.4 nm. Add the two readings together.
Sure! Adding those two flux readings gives 22.2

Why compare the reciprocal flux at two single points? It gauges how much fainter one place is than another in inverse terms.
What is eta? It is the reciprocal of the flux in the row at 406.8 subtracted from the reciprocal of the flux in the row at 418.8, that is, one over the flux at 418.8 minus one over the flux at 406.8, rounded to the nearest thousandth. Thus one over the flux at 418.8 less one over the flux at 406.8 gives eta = 0.016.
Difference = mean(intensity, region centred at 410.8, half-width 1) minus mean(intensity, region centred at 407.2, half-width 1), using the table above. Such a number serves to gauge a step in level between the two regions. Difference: -2.4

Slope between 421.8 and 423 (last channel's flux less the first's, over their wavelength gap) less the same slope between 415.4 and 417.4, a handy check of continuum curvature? 1.61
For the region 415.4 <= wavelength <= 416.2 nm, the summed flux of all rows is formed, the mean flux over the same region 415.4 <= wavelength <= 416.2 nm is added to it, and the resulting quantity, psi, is 39.0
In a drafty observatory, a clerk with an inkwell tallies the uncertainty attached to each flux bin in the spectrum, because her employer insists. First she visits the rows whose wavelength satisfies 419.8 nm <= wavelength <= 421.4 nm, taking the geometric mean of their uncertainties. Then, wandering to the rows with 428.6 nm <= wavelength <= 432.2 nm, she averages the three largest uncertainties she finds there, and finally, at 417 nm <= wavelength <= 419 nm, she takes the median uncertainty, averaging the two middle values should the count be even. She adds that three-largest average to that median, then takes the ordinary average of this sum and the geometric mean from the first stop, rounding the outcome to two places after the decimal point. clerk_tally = 1.48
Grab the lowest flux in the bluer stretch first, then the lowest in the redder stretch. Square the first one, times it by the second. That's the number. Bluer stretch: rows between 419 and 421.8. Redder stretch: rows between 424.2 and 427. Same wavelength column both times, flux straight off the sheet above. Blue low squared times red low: 879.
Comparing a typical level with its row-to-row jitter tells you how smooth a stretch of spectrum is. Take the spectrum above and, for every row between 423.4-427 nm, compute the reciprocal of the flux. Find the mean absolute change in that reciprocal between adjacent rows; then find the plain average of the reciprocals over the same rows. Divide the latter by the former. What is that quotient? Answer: 17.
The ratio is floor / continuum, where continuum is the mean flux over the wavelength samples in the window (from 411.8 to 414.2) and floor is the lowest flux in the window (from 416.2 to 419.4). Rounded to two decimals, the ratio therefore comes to 0.87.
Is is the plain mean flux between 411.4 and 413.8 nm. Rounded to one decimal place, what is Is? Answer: 10.6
